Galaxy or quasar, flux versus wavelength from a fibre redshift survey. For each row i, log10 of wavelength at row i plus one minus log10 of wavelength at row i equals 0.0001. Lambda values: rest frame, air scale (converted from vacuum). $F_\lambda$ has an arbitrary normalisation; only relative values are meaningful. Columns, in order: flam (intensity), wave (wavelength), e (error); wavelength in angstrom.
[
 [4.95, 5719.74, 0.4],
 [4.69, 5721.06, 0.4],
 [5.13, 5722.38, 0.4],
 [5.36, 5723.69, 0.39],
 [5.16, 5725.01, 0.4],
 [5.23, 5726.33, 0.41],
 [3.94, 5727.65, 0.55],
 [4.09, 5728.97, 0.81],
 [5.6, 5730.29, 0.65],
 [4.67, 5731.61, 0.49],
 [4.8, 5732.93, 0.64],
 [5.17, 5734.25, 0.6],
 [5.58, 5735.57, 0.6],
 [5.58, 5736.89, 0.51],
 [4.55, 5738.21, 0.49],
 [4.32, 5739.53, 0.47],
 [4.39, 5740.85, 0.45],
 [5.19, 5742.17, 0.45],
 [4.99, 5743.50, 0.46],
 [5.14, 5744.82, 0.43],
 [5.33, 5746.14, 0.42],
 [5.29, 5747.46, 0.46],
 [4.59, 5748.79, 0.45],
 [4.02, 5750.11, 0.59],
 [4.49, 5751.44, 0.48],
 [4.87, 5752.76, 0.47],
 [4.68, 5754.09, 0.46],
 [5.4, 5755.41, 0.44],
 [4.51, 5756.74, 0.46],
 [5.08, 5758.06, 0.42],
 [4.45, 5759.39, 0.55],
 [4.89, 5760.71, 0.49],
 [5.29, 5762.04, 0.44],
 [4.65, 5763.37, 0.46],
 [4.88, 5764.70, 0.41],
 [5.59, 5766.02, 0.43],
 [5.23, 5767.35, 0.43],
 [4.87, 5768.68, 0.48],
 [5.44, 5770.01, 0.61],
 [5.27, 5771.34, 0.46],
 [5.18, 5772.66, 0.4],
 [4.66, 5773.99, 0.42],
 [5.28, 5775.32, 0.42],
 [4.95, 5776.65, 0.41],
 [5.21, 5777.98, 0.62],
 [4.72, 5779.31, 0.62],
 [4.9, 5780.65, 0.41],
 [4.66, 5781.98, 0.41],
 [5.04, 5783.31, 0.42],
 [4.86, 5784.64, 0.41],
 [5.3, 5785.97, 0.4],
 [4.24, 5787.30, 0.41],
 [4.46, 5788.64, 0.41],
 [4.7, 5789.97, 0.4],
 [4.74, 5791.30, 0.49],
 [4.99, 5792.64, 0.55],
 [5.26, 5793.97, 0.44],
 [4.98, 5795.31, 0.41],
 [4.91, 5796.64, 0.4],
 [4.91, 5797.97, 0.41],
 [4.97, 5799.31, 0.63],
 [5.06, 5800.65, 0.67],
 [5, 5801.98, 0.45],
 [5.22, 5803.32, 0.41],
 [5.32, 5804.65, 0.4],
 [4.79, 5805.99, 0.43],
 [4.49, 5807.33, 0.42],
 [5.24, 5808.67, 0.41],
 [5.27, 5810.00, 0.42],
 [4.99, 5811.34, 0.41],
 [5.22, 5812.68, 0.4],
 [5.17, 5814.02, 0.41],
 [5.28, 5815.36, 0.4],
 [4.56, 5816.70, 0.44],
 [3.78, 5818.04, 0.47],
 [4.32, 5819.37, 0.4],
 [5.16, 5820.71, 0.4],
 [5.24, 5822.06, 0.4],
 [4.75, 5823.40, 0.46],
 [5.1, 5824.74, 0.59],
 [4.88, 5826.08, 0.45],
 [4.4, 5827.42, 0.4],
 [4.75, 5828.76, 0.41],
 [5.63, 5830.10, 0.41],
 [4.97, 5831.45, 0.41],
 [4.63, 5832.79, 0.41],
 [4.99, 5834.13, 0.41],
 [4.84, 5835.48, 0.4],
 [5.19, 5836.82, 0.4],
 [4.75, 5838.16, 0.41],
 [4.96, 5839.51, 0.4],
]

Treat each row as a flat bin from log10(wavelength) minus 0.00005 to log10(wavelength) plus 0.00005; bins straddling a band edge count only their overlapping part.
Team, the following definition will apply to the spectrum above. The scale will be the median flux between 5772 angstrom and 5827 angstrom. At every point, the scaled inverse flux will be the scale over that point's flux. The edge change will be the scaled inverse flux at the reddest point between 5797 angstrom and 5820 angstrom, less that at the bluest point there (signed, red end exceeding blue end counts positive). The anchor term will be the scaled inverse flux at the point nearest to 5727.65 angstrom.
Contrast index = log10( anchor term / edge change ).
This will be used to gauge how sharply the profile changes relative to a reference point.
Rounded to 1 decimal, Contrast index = 1.0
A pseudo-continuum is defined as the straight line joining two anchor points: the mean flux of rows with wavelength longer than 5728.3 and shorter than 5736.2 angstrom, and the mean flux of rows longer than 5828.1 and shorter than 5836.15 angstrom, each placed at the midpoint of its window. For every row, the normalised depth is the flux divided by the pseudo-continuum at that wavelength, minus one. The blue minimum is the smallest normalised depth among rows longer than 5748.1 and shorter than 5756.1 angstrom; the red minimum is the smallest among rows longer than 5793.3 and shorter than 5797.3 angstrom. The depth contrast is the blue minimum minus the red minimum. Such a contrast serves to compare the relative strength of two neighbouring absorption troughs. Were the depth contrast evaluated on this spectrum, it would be -0.18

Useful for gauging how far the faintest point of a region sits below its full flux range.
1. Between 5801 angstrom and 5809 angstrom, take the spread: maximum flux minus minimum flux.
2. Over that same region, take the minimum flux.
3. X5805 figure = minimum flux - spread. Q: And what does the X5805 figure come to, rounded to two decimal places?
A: 3.66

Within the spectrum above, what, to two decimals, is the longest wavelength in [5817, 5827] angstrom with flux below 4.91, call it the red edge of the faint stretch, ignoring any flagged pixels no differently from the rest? 5826.08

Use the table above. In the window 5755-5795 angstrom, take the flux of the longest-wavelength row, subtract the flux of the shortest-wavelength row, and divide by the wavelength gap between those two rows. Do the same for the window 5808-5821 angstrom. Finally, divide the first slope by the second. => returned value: 0.5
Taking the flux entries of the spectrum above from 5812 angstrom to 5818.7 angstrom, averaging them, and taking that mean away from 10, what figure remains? 5.2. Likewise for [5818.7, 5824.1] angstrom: 5.1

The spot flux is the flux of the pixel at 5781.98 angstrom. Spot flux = 4.66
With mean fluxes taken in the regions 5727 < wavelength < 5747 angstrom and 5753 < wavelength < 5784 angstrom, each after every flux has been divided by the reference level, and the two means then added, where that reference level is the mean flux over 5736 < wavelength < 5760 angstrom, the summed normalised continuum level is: 2.05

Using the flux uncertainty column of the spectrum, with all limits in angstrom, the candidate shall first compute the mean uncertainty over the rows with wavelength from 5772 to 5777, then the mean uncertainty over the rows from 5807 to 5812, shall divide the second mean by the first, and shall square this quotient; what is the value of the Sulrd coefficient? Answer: 1.01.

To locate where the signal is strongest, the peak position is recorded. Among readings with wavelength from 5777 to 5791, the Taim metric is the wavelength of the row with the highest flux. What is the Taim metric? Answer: 5785.97 angstrom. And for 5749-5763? 5755.41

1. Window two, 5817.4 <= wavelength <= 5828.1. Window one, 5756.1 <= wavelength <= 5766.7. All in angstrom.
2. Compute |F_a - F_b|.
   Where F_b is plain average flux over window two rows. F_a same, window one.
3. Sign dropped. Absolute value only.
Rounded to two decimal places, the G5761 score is 0.21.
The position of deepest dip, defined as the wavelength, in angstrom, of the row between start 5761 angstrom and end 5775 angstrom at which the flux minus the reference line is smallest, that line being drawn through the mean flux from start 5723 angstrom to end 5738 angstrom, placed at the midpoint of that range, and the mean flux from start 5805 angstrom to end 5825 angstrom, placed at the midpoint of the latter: 5763.37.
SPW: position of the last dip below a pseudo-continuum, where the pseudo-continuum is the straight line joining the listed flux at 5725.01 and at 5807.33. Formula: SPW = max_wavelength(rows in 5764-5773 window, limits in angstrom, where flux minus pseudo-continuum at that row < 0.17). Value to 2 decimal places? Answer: 5768.68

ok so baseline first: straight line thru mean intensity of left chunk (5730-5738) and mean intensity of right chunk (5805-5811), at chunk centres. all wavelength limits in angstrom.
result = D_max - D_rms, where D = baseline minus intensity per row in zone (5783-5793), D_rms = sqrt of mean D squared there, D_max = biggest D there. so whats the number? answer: 0.40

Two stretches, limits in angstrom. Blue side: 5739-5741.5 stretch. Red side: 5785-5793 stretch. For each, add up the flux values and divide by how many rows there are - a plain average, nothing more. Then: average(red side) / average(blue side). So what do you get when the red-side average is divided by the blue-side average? 1.09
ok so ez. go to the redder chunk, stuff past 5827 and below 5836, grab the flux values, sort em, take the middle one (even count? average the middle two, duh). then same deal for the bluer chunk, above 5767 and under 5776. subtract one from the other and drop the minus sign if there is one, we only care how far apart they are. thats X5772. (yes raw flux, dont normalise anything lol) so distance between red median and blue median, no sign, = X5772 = 0.39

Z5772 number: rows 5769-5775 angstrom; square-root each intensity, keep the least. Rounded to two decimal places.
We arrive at 2.16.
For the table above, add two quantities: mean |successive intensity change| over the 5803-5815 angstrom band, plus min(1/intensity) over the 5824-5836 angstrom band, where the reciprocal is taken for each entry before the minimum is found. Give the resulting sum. 0.46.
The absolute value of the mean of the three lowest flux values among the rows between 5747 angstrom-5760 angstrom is 4.32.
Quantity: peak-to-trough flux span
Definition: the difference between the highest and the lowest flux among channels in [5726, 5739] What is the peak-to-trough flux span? 1.7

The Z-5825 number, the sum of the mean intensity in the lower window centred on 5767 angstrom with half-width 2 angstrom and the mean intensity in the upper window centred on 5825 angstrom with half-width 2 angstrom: 10.1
